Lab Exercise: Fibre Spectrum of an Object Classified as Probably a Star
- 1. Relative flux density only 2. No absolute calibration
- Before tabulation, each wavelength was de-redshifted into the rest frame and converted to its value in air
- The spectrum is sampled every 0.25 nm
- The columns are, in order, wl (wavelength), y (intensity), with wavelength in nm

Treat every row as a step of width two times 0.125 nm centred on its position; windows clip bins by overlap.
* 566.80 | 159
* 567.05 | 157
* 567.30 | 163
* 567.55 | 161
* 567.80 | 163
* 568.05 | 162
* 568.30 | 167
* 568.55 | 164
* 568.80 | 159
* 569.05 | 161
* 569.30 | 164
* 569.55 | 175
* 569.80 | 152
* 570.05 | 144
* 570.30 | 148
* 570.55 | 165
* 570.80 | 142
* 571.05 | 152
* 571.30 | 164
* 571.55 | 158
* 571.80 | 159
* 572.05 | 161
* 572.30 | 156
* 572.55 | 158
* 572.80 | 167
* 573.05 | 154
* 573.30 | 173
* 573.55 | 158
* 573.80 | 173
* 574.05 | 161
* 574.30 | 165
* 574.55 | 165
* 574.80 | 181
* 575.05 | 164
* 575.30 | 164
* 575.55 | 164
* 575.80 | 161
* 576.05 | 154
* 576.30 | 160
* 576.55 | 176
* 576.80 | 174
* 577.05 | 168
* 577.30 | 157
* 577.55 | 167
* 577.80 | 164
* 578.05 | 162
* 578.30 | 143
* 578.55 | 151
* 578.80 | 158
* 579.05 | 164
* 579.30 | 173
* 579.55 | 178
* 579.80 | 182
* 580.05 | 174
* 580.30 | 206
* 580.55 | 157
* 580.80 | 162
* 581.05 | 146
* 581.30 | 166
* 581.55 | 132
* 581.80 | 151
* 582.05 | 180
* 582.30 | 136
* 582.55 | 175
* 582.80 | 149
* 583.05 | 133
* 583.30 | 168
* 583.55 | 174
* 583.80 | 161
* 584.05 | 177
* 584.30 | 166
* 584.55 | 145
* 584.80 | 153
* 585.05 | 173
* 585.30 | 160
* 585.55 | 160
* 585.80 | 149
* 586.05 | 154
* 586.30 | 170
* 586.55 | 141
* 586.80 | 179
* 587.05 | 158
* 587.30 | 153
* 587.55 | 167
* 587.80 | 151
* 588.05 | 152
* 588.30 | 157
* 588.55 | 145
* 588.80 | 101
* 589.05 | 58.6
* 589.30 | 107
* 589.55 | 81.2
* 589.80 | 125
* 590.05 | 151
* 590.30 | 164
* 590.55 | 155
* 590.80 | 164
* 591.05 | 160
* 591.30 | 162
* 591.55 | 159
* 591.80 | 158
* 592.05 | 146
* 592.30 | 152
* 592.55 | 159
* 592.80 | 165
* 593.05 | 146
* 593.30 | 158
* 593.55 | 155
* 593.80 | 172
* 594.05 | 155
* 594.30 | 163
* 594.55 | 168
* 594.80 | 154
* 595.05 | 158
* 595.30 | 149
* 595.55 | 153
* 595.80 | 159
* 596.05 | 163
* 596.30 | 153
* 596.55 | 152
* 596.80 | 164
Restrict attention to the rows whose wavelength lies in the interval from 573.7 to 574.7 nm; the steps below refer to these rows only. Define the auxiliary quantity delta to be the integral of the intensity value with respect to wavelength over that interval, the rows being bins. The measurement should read 166.2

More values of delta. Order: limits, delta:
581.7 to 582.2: 82.4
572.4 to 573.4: 162.6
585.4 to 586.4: 158.0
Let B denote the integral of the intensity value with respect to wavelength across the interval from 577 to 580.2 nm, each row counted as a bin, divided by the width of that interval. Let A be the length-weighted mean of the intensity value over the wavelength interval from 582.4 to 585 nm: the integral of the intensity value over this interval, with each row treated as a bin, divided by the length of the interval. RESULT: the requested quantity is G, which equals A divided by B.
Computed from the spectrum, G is 0.97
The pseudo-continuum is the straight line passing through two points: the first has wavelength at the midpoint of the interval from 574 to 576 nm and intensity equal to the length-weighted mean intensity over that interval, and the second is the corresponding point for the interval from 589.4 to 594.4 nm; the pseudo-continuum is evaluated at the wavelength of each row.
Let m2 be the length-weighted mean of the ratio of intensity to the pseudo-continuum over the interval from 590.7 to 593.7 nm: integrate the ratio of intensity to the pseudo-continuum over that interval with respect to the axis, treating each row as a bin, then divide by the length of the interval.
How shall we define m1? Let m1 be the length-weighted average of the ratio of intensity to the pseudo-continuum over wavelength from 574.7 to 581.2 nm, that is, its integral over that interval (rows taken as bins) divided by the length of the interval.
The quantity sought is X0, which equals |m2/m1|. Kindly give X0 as 1.017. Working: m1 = 1.02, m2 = 1.03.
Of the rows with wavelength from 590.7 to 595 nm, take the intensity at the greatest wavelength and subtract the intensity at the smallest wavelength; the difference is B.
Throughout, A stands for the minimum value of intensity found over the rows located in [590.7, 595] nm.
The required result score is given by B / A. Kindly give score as -0.07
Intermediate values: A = 146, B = -10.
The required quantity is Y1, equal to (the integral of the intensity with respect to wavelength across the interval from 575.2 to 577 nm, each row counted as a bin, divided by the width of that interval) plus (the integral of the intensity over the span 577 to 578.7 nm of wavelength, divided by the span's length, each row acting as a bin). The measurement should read 323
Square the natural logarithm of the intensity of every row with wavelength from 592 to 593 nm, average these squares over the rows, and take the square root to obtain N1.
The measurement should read 5.05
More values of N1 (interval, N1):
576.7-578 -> 5.11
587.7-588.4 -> 5.03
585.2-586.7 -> 5.05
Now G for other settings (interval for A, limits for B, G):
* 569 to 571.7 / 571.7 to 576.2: 0.96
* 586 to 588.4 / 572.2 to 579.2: 0.97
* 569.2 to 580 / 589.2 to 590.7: 1.23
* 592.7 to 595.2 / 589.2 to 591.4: 1.13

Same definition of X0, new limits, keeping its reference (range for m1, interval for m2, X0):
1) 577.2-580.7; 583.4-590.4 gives 0.918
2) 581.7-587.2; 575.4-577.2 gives 0.995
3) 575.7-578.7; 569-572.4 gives 0.945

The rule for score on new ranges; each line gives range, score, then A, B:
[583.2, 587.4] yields -0.11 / 141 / -15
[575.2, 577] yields 0.06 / 154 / 10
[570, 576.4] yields 0.11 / 142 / 16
